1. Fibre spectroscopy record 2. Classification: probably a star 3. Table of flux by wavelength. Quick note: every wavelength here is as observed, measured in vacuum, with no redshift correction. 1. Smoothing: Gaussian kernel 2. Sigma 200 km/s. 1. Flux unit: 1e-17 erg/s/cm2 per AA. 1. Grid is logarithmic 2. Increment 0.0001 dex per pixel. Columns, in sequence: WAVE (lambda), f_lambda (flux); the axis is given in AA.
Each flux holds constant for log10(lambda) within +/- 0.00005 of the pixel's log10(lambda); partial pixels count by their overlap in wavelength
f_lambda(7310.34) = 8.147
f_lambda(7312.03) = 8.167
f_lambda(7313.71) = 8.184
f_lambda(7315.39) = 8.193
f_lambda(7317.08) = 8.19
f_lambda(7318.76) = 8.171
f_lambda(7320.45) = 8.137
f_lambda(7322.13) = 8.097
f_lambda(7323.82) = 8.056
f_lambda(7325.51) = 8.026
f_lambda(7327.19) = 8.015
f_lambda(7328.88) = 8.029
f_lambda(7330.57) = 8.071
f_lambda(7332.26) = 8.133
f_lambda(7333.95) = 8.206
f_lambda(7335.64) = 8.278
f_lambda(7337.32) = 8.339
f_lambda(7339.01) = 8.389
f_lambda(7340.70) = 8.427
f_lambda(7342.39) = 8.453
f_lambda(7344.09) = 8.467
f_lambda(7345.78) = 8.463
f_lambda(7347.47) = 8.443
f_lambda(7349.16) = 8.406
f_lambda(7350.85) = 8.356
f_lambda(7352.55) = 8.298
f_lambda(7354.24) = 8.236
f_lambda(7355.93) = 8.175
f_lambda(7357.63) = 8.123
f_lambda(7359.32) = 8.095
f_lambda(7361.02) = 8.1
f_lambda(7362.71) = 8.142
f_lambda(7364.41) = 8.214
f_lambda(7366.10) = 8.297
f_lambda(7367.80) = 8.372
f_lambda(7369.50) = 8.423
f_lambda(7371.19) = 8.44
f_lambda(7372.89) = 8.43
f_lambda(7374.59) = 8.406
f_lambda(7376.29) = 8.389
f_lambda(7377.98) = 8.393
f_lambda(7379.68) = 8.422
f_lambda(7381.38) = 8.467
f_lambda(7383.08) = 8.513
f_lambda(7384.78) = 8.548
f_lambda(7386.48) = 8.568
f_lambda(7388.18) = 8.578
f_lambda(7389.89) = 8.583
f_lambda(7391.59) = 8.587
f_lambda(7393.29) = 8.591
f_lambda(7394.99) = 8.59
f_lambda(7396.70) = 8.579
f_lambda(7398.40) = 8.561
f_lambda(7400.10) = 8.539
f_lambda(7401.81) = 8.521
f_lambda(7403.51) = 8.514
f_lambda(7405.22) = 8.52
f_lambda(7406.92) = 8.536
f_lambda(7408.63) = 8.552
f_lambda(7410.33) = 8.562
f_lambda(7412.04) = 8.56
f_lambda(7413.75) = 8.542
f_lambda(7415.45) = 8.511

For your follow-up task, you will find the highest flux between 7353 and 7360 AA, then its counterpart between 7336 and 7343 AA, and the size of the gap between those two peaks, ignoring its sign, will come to 0.22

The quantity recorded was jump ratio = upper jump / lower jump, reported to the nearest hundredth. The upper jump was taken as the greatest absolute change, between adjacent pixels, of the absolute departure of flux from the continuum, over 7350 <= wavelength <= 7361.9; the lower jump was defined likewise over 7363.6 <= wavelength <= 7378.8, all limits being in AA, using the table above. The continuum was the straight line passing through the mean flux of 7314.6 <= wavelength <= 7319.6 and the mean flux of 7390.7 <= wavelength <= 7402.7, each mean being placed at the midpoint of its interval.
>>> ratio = 0.94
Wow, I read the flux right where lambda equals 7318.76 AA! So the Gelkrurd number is 8.171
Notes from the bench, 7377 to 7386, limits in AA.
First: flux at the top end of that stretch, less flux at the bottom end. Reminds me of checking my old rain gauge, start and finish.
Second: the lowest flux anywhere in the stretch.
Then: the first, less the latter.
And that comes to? -8.2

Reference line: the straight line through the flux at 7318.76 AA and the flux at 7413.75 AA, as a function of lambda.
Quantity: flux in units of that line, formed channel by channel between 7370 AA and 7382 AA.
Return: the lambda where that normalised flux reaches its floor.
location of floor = 7377.98 AA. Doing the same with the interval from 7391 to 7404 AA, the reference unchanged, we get 7403.51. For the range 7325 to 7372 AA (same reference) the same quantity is 7361.02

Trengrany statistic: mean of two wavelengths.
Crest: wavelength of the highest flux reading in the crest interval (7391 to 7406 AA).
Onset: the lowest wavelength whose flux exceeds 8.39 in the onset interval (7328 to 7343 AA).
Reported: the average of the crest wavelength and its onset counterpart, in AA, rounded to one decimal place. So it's 7367.0 AA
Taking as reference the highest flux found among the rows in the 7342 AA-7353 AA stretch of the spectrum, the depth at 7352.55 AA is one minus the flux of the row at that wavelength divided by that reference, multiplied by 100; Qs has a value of 2.0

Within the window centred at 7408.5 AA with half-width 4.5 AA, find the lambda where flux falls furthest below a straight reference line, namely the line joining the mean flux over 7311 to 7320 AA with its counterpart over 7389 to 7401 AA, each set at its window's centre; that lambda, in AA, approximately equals 7405.22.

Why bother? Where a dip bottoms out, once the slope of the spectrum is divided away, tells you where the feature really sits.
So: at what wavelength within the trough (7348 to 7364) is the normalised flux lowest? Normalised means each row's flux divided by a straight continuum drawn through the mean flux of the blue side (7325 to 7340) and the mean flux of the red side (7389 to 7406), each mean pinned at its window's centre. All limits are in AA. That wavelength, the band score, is 7361.02 AA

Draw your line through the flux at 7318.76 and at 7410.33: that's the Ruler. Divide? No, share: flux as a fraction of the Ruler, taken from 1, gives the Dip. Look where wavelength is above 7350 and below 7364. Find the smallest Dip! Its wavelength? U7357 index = 7350.85 AA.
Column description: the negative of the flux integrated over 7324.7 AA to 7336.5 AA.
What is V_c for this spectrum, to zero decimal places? -96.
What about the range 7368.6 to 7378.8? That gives -86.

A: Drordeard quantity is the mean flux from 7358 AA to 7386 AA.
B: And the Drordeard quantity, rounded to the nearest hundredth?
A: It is 8.35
